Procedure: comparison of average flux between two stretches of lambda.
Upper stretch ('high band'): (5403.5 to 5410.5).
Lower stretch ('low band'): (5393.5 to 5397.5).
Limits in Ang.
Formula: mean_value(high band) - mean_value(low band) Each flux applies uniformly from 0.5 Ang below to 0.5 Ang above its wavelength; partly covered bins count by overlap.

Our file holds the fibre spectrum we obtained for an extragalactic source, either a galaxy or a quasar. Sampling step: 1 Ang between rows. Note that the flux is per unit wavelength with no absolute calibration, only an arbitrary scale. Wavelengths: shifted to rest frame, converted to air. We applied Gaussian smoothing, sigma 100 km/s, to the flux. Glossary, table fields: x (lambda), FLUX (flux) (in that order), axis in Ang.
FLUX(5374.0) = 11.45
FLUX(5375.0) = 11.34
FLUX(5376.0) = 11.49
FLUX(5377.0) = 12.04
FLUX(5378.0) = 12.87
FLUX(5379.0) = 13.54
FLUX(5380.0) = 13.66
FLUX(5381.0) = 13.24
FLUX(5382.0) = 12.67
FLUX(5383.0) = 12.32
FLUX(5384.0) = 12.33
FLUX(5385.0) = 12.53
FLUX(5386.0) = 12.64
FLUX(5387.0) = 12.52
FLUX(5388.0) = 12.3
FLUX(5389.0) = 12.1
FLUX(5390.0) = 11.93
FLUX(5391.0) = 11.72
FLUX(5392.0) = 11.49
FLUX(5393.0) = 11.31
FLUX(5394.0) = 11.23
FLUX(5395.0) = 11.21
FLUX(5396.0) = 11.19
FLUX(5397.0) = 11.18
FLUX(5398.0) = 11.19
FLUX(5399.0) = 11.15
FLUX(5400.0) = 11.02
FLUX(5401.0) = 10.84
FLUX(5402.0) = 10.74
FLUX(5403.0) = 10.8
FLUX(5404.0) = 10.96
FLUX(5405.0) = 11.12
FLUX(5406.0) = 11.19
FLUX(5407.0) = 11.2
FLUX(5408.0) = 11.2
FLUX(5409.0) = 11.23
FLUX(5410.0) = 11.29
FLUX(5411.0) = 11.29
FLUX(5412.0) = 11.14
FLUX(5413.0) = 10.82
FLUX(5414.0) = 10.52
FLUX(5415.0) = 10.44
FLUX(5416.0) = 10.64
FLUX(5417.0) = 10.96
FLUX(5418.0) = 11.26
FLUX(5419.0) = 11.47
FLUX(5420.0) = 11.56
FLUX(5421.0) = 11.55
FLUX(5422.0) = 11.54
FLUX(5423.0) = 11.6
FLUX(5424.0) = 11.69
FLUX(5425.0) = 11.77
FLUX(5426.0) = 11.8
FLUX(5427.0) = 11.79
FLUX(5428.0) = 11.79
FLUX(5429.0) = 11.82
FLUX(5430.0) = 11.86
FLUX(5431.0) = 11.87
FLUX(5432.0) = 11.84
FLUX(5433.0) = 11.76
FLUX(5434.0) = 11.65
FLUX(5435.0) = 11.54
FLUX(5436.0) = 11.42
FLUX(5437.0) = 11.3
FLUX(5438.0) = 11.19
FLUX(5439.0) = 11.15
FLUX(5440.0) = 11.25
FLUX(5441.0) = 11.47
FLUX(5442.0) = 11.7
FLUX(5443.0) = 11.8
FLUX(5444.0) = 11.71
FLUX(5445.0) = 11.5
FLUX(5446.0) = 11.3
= 0.0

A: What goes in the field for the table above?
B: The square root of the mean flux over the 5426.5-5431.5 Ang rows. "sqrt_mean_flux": 3.44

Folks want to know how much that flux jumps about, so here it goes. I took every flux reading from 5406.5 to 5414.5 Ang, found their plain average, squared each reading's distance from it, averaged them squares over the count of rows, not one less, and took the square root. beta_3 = 0.26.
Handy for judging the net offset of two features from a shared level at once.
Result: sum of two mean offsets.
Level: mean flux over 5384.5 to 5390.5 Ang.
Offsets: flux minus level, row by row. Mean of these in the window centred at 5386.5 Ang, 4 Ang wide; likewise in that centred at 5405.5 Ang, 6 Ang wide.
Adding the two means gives -1.10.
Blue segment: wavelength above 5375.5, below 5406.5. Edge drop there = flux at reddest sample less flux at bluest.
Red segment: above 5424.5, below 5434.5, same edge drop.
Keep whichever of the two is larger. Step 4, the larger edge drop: -0.12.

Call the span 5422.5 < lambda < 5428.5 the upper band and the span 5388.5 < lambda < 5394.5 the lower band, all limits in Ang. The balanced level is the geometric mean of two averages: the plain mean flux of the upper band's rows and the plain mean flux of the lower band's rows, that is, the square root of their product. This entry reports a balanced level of 11.7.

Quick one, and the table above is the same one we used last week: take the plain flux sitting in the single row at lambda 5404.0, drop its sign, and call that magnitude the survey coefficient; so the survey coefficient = 11.0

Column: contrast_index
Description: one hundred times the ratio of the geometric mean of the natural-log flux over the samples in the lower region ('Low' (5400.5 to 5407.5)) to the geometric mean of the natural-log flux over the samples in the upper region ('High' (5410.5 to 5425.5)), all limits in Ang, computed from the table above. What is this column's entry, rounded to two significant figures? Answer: 99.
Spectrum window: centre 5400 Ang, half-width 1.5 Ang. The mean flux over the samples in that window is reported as 11.00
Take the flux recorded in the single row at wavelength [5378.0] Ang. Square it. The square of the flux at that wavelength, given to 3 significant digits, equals 166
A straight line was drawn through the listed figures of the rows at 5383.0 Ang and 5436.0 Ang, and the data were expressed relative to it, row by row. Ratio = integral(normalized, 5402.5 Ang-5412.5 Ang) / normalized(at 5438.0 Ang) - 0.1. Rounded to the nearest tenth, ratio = 9.4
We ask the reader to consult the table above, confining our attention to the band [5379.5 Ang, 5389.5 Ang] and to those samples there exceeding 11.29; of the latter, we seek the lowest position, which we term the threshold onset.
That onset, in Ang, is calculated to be 5380.0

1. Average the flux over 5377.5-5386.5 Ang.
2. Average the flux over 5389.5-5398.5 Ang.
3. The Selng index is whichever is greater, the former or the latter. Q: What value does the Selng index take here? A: 12.9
